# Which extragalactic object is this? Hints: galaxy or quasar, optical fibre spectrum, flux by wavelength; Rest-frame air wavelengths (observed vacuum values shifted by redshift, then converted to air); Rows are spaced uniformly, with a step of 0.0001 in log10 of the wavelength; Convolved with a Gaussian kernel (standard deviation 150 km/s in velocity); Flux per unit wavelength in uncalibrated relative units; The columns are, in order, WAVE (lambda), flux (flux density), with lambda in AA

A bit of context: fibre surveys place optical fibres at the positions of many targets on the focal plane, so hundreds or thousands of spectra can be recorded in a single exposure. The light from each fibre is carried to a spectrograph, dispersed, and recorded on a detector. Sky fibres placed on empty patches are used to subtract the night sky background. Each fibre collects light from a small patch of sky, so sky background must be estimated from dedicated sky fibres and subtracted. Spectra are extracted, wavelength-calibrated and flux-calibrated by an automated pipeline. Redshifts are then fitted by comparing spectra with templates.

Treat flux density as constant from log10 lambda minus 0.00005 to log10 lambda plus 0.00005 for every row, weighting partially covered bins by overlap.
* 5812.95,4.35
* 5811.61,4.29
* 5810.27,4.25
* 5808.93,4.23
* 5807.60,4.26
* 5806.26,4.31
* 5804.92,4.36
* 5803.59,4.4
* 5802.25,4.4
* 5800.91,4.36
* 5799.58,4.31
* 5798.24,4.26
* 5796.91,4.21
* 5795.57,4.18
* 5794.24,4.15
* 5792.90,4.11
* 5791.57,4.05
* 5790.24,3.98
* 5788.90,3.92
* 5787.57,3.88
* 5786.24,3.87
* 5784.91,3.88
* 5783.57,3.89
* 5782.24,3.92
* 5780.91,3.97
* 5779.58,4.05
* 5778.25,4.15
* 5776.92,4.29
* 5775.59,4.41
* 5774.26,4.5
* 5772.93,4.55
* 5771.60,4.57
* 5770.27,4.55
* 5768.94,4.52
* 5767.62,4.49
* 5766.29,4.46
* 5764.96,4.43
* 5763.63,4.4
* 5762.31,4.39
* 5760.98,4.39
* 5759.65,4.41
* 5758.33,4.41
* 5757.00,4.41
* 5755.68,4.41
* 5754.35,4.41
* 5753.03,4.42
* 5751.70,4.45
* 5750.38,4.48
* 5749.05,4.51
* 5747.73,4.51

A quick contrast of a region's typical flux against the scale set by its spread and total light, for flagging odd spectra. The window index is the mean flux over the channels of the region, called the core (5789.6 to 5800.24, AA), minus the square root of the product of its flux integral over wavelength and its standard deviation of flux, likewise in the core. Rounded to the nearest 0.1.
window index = 2.0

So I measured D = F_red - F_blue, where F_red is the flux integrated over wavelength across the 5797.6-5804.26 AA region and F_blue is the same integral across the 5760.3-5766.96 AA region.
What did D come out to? 0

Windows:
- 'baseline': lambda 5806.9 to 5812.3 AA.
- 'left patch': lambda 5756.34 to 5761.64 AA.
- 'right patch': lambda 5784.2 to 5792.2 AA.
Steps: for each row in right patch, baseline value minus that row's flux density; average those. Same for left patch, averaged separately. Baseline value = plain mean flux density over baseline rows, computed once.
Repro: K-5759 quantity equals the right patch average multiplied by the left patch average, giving -0.048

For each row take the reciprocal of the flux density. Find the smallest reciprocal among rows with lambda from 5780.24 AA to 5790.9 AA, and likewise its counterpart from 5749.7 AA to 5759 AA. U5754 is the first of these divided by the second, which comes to 1.13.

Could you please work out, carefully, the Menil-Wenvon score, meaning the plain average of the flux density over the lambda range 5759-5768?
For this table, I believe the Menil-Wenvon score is 4.4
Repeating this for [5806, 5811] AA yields 4.3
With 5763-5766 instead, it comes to 4.4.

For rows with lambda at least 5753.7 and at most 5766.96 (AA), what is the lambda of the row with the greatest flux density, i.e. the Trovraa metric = 5766.29 AA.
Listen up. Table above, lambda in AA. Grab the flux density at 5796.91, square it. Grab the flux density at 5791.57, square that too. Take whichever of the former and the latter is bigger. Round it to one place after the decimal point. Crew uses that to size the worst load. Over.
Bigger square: 17.7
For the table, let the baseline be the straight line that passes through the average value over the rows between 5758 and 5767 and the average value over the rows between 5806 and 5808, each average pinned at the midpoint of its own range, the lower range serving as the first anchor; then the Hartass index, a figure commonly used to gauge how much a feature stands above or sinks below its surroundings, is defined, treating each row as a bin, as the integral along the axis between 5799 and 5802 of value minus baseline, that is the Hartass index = 0.1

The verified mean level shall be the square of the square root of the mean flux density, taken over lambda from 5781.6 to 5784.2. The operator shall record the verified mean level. 3.91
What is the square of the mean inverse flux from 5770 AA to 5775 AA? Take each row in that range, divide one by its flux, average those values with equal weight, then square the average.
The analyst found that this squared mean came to 0.048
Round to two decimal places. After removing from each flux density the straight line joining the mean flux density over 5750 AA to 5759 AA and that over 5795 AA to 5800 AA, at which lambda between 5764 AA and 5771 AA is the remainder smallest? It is 5764.96 AA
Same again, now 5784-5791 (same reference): 5786.24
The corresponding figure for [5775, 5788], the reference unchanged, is 5786.24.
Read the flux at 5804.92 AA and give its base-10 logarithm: 0.639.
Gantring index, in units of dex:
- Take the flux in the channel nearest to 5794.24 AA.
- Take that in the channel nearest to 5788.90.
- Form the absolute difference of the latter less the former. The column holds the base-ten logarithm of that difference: -0.64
